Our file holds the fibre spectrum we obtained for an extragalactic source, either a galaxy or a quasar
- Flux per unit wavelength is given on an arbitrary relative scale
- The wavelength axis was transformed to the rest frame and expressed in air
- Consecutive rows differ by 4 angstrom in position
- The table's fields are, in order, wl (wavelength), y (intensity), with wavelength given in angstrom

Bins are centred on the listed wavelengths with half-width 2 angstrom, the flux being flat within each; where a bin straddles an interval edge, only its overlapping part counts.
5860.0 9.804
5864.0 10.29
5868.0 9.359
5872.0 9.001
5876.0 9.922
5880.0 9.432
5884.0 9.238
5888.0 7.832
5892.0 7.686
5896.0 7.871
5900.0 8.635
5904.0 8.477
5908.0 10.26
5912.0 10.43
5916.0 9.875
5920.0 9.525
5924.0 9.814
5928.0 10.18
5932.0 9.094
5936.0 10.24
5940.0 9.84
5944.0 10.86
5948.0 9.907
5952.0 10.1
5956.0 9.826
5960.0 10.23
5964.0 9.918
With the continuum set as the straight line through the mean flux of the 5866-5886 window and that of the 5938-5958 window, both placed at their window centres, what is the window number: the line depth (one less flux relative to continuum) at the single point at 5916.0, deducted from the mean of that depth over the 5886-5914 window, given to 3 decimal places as 0.102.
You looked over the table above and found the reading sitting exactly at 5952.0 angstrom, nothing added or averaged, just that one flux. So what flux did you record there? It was 10.1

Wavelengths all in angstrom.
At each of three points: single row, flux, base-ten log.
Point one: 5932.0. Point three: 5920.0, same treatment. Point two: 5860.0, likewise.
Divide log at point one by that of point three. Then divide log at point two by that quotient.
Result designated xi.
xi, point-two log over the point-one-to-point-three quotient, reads 1.01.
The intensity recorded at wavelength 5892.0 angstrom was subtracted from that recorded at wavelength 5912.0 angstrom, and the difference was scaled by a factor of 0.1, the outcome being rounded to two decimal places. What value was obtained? 0.27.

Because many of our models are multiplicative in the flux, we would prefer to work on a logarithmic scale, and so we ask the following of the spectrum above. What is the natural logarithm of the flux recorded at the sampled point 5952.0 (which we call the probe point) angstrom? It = 2.31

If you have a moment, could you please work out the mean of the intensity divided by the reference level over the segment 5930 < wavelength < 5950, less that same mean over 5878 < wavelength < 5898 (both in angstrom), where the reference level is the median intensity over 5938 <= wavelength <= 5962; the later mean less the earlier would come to 0.16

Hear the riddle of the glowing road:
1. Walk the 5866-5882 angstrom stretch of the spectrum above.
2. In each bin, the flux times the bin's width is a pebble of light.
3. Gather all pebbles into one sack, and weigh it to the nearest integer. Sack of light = 151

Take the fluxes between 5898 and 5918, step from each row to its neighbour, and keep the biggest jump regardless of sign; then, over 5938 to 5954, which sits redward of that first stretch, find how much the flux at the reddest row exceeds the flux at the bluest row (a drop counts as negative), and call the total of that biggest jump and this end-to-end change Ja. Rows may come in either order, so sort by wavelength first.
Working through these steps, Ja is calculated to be 2.04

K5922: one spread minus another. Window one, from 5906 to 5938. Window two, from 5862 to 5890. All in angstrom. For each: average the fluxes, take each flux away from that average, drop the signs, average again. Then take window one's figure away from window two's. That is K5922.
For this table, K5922 0.17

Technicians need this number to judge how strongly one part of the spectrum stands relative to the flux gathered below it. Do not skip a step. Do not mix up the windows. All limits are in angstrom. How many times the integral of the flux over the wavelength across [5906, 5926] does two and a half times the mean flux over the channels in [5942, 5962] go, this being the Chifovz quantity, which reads 0.128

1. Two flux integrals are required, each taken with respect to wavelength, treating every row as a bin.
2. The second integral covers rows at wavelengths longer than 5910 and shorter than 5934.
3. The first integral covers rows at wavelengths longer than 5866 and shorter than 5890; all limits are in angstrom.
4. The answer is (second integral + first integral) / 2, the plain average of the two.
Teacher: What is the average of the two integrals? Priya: 227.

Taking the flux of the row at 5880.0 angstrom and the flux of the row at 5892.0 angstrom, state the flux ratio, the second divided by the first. 0.81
